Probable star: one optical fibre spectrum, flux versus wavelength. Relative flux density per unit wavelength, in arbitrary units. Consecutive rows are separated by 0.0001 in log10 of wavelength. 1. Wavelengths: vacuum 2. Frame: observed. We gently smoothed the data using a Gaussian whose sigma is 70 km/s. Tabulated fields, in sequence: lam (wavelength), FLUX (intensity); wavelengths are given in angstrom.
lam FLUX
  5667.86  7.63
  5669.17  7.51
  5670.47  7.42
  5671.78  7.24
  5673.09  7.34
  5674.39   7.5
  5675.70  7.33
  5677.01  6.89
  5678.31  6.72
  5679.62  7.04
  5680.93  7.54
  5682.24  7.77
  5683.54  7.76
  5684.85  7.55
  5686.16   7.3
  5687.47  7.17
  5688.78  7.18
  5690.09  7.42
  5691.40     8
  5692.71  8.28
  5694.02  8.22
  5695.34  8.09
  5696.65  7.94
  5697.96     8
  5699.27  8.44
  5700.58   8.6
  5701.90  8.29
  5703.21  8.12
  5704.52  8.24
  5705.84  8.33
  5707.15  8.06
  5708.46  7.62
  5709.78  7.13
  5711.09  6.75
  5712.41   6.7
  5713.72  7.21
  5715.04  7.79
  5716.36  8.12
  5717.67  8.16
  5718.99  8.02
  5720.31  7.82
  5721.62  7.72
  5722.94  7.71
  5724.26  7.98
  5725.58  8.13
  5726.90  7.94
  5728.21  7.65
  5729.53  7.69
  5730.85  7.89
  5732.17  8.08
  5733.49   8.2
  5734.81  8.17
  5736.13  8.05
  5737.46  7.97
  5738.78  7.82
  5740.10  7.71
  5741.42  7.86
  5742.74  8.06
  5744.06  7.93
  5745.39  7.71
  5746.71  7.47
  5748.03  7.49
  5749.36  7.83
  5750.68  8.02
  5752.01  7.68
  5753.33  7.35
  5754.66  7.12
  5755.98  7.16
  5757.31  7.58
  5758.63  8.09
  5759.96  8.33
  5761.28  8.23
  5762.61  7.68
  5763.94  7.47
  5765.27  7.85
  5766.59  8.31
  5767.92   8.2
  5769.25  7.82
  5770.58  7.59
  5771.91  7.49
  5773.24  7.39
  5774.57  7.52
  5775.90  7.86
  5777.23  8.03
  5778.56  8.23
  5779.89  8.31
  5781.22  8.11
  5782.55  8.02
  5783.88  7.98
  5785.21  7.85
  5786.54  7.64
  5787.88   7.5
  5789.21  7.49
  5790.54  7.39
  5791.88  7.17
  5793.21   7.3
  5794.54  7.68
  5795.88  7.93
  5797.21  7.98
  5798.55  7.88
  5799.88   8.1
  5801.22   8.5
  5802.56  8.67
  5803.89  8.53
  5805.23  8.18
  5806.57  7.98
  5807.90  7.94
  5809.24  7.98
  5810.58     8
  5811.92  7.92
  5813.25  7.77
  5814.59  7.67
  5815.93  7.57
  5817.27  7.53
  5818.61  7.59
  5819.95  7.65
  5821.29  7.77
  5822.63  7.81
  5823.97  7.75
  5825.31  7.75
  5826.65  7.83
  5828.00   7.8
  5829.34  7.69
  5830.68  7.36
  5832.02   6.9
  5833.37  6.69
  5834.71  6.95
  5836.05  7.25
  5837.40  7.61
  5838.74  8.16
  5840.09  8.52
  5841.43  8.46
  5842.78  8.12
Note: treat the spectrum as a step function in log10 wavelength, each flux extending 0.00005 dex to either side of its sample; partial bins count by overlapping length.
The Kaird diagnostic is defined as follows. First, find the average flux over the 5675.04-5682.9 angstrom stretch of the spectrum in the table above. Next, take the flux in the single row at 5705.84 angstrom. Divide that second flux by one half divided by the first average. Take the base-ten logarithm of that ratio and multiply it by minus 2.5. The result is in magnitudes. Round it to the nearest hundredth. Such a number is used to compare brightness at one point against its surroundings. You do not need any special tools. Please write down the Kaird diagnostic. -5.20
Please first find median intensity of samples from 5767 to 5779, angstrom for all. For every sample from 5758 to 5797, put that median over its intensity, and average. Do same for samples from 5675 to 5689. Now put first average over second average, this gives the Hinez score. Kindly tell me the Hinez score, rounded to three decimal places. 0.934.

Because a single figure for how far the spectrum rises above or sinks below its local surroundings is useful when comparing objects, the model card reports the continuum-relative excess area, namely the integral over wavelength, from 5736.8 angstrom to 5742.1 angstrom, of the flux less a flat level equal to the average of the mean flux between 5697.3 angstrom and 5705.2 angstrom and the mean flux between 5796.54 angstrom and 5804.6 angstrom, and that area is -2.32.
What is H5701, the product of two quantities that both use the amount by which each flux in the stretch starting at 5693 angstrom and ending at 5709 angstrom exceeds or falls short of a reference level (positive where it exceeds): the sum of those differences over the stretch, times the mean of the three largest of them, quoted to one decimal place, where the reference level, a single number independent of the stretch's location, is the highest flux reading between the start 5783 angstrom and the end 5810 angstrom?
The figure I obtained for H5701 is 1.3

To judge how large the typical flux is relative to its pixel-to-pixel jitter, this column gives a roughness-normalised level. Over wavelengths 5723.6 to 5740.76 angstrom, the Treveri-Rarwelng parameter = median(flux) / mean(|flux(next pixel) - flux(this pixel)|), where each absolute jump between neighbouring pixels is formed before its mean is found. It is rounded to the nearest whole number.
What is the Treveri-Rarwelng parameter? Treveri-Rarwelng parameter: 57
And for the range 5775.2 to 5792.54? 59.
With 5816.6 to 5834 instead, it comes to 59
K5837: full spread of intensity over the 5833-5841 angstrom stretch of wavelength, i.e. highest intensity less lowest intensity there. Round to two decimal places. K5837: 1.83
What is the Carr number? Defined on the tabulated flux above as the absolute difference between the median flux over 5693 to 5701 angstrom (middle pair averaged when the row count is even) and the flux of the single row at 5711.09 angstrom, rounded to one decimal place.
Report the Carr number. 1.4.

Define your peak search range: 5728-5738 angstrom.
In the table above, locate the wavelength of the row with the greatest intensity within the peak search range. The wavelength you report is 5733.49 angstrom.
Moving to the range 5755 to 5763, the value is 5759.96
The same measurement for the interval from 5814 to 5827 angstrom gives 5826.65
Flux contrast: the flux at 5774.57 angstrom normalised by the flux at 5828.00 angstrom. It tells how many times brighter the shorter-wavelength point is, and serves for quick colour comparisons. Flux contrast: 0.96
